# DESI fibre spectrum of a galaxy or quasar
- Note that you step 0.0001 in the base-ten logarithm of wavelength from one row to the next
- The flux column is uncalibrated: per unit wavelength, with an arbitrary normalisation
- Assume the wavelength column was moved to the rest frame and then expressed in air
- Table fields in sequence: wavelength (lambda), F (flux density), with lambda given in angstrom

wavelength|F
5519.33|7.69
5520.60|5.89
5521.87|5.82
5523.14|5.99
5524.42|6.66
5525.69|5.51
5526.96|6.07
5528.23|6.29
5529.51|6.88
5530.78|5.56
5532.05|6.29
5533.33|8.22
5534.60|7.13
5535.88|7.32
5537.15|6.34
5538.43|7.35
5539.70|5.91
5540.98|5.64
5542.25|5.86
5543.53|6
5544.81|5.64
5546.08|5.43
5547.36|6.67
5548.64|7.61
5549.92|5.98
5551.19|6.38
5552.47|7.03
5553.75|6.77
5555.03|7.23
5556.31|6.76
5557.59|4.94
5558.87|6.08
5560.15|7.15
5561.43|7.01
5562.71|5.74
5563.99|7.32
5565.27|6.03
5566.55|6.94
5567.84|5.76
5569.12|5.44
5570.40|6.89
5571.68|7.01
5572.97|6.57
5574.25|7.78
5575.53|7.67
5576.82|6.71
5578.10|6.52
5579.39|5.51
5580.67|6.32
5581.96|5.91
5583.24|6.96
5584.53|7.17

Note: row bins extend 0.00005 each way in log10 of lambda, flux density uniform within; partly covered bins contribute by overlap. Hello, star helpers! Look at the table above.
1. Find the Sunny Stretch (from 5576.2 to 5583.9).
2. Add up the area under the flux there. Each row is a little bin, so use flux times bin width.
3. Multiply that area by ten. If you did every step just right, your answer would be 487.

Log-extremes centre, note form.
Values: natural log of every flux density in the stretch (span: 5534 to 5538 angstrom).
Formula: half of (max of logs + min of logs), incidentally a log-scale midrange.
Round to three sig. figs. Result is 1.92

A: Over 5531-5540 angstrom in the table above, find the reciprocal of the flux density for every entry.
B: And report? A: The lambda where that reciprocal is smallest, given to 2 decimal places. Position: 5533.33 angstrom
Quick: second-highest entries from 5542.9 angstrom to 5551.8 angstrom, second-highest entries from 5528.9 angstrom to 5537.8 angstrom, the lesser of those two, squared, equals 44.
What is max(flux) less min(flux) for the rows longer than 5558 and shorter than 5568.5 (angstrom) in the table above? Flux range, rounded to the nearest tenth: 1.6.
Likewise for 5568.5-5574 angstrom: 1.6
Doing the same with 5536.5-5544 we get 1.7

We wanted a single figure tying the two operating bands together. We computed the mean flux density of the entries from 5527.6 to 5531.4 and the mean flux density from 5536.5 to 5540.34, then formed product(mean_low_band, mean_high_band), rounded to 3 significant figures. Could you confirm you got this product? 40.8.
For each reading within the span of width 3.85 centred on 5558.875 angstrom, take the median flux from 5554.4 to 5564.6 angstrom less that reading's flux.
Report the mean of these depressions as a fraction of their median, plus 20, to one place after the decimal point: 21.0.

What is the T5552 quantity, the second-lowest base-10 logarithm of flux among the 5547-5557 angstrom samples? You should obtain 0.805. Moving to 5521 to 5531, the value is 0.745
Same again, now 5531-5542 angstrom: 0.772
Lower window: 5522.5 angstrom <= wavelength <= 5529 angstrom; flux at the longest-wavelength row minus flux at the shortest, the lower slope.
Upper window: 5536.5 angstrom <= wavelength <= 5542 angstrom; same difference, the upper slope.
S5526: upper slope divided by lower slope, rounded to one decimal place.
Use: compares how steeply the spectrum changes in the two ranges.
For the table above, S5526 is -2.3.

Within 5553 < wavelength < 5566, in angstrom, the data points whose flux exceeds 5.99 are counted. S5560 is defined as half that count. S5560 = 4.0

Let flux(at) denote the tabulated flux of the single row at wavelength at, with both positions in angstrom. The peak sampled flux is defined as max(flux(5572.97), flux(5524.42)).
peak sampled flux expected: 6.66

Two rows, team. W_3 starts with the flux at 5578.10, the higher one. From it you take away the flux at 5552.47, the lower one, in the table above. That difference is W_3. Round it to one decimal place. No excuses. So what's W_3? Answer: -0.5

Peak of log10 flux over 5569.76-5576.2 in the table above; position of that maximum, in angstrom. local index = 5574.25 angstrom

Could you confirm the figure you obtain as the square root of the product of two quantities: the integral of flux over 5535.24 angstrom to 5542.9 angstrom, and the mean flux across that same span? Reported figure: 18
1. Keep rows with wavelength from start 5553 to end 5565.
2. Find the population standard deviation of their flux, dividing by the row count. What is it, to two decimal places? 0.76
